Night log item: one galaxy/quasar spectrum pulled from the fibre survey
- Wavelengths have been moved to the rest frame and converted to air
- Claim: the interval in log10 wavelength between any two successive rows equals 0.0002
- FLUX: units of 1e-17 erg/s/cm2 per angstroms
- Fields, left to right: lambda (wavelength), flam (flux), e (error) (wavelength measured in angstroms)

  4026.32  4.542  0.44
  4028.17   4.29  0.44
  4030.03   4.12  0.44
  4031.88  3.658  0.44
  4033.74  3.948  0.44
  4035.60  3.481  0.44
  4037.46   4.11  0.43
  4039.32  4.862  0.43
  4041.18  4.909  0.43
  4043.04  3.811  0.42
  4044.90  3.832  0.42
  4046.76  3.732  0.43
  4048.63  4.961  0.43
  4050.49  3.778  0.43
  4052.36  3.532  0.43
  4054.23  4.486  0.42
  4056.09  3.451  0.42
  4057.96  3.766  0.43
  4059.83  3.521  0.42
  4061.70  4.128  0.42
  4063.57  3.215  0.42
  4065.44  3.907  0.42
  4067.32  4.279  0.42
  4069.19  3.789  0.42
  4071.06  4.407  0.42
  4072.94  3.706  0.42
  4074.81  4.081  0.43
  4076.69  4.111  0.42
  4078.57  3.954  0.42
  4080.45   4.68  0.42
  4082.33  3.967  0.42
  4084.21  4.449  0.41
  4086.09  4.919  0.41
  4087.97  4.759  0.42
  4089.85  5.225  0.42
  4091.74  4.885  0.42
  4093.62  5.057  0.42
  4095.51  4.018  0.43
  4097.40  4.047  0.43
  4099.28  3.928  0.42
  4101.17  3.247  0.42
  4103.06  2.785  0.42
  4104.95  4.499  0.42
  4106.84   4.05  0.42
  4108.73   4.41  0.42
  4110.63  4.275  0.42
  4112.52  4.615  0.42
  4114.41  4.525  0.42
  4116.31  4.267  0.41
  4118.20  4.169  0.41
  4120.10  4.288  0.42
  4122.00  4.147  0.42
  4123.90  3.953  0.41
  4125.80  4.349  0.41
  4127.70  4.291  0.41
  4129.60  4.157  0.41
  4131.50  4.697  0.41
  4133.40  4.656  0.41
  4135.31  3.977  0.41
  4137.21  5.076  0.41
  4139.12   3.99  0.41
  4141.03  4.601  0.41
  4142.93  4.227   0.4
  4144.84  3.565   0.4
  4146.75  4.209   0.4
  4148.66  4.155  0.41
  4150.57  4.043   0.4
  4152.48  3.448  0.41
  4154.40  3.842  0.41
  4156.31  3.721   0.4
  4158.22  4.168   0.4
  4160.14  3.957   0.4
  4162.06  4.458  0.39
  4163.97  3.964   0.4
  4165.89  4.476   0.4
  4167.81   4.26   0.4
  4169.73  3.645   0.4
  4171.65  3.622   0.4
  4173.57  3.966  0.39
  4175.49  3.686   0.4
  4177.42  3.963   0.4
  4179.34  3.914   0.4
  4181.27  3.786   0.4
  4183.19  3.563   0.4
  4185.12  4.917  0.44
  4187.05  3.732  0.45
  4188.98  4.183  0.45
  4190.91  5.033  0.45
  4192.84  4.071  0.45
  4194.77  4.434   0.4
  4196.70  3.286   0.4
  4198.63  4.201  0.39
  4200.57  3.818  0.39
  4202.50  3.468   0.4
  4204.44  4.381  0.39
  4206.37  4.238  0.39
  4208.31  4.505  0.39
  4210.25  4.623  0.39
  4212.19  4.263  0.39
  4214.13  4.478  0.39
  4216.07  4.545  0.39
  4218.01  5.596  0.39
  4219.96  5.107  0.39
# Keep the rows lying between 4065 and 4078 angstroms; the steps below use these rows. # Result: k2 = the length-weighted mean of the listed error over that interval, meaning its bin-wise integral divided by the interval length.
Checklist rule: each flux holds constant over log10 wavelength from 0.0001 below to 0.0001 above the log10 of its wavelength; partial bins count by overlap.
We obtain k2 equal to 0.421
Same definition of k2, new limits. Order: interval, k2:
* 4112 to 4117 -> 0.417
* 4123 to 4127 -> 0.410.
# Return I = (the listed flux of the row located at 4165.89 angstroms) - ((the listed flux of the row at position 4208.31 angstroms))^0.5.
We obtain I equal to 2.4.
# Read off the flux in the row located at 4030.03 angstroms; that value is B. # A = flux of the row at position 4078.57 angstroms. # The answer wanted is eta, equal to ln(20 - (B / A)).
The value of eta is 2.94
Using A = 3.954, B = 4.12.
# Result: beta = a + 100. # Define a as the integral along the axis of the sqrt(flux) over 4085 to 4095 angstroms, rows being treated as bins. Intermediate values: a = 22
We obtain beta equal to 122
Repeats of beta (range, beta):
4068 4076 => 116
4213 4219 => 113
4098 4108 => 119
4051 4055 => 108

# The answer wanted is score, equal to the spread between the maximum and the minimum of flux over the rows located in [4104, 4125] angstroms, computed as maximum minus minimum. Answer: 0.7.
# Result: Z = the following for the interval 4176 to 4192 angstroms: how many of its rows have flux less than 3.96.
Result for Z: 4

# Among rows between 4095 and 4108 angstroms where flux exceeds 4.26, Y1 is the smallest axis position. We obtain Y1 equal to 4104.95 angstroms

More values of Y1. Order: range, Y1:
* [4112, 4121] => 4112.52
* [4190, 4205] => 4190.91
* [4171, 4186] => 4185.12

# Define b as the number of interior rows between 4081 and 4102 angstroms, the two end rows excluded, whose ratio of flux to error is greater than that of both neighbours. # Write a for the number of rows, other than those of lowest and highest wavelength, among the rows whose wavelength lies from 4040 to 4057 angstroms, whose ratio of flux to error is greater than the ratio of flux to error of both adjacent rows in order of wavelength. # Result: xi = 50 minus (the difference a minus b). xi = 51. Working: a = 3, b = 4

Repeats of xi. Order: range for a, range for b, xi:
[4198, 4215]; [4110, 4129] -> 51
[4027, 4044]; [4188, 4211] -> 52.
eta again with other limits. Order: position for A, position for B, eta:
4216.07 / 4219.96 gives 2.94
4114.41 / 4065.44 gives 2.95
